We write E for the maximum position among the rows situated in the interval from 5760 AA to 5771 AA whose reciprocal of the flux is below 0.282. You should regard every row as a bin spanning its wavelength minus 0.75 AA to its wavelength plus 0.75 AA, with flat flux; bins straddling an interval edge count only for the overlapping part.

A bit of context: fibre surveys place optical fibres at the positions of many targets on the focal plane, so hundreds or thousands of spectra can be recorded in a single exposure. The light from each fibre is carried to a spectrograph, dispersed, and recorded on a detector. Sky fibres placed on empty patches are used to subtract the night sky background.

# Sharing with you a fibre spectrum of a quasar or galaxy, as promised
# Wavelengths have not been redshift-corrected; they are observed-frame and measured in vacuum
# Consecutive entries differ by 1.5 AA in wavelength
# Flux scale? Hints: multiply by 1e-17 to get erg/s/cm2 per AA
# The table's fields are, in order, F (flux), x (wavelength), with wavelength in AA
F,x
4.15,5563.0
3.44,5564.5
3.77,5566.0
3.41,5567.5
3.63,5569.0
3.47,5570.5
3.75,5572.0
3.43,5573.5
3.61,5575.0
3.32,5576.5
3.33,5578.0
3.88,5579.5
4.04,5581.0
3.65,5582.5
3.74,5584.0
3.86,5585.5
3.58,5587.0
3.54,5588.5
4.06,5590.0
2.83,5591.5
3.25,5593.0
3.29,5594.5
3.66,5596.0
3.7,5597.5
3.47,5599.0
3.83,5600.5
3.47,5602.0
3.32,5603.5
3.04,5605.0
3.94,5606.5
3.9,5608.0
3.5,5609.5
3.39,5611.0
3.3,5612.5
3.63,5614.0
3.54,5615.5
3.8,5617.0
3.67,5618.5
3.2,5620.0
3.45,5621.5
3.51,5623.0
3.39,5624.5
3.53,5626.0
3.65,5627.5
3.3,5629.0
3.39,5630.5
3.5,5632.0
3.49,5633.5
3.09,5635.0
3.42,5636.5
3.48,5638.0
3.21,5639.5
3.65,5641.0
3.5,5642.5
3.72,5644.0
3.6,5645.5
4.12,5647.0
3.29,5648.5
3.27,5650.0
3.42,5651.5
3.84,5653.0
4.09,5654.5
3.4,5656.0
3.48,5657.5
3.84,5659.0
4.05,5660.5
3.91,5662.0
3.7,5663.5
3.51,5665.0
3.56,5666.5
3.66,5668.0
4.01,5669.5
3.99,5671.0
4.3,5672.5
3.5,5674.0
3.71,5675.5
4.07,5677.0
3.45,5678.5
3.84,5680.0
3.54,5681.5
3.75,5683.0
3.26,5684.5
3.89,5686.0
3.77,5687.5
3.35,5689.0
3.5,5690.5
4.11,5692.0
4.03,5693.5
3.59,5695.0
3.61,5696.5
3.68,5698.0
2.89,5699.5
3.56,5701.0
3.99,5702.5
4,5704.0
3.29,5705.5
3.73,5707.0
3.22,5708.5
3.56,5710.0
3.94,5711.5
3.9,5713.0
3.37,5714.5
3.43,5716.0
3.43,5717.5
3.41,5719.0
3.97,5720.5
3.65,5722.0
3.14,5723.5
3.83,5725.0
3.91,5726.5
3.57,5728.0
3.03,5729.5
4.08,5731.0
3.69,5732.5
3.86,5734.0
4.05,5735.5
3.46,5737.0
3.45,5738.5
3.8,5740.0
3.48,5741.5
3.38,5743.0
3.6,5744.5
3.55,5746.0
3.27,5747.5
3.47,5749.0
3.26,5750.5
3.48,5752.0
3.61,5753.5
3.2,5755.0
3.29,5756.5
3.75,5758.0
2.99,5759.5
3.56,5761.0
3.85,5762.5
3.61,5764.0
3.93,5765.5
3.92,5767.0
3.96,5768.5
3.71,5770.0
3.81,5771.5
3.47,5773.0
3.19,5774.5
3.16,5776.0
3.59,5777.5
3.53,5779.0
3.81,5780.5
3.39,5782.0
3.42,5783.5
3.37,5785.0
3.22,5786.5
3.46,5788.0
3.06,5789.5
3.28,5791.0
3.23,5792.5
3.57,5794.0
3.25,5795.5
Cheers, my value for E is 5770.0 AA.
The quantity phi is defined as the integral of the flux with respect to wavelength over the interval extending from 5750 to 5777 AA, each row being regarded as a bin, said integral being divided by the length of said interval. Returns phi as 3.54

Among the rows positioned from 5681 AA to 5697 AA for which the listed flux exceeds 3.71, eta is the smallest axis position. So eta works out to 5683.0 AA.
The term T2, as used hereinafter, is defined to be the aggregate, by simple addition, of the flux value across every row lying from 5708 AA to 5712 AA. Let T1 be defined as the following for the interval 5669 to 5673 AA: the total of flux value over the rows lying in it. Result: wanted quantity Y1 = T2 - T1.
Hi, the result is -1.6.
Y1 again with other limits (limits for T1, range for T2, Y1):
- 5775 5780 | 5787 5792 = -0.5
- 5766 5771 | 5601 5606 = -1.8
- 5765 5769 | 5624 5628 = -1.2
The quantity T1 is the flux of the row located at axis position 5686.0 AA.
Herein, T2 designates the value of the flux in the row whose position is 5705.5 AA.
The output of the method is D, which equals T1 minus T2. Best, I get 0.6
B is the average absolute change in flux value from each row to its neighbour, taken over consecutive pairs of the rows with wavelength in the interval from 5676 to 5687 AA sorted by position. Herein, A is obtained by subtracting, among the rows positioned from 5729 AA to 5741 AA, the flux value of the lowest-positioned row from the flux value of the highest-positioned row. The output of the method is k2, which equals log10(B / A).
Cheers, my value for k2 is -0.2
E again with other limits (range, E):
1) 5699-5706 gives 5704.0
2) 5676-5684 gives 5683.0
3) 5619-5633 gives 5627.5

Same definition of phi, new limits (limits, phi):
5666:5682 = 3.79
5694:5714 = 3.61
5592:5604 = 3.49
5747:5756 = 3.38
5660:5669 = 3.73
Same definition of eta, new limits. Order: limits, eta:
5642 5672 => 5644.0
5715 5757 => 5720.5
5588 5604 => 5590.0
